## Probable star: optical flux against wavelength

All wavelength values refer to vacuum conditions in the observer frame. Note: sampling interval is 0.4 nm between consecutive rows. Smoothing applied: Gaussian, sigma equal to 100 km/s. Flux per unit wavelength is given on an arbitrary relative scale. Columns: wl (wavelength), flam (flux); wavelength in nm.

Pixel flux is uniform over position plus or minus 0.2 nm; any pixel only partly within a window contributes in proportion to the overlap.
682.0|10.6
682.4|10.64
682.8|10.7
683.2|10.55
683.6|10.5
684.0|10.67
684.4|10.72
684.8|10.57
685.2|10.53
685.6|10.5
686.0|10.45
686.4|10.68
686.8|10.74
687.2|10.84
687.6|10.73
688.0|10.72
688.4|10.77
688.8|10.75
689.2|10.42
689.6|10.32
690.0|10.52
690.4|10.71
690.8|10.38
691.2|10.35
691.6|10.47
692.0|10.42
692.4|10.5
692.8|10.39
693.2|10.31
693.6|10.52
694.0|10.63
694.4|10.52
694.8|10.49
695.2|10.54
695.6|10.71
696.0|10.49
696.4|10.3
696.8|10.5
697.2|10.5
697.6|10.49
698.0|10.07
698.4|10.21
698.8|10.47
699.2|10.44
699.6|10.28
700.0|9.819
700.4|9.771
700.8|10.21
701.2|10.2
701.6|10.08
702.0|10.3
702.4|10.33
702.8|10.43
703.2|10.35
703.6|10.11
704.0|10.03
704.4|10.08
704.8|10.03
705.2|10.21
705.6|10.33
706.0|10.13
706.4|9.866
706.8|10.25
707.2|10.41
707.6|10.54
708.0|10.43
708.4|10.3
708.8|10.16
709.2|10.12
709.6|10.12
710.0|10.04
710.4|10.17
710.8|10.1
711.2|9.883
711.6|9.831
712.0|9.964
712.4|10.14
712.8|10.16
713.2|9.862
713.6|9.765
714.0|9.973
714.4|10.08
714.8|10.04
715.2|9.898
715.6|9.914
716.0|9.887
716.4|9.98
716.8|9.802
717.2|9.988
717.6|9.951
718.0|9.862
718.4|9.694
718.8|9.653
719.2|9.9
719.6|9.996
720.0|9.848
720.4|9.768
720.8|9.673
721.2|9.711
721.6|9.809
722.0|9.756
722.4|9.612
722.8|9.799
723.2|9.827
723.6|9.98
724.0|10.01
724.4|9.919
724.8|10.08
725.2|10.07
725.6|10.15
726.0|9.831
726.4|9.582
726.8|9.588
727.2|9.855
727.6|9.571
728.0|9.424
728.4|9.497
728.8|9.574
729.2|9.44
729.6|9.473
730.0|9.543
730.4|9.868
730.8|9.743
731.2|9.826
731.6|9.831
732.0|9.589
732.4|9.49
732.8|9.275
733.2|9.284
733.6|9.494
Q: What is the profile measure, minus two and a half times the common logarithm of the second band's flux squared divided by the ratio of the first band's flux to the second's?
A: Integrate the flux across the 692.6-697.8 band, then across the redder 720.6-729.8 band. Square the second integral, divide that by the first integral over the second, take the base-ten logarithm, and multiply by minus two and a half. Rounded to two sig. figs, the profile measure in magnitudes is -10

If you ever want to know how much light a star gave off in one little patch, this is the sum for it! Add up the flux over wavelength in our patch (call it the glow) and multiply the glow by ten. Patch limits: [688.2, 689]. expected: 86.1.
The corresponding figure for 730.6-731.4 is 78.3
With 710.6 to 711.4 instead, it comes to 79.9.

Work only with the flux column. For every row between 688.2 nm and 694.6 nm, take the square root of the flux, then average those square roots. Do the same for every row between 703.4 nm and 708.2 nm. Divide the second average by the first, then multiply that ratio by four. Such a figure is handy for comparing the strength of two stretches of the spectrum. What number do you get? 3.94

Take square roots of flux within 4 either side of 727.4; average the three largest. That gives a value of 3.178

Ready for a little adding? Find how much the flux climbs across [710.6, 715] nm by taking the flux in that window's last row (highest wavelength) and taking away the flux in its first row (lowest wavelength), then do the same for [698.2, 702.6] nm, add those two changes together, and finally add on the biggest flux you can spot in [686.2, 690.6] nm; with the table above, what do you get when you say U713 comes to 10.9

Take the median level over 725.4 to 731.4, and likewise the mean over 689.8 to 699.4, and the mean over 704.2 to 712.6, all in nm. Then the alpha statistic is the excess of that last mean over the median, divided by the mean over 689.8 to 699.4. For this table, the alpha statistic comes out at 0.05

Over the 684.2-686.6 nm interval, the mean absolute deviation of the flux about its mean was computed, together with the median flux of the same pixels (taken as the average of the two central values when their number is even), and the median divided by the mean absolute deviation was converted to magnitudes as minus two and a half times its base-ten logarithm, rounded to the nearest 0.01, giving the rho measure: -5.26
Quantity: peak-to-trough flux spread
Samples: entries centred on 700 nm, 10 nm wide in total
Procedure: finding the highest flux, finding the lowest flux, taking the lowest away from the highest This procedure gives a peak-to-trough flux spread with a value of 0.94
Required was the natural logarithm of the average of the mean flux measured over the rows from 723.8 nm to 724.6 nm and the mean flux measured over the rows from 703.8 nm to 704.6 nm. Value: 2.30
